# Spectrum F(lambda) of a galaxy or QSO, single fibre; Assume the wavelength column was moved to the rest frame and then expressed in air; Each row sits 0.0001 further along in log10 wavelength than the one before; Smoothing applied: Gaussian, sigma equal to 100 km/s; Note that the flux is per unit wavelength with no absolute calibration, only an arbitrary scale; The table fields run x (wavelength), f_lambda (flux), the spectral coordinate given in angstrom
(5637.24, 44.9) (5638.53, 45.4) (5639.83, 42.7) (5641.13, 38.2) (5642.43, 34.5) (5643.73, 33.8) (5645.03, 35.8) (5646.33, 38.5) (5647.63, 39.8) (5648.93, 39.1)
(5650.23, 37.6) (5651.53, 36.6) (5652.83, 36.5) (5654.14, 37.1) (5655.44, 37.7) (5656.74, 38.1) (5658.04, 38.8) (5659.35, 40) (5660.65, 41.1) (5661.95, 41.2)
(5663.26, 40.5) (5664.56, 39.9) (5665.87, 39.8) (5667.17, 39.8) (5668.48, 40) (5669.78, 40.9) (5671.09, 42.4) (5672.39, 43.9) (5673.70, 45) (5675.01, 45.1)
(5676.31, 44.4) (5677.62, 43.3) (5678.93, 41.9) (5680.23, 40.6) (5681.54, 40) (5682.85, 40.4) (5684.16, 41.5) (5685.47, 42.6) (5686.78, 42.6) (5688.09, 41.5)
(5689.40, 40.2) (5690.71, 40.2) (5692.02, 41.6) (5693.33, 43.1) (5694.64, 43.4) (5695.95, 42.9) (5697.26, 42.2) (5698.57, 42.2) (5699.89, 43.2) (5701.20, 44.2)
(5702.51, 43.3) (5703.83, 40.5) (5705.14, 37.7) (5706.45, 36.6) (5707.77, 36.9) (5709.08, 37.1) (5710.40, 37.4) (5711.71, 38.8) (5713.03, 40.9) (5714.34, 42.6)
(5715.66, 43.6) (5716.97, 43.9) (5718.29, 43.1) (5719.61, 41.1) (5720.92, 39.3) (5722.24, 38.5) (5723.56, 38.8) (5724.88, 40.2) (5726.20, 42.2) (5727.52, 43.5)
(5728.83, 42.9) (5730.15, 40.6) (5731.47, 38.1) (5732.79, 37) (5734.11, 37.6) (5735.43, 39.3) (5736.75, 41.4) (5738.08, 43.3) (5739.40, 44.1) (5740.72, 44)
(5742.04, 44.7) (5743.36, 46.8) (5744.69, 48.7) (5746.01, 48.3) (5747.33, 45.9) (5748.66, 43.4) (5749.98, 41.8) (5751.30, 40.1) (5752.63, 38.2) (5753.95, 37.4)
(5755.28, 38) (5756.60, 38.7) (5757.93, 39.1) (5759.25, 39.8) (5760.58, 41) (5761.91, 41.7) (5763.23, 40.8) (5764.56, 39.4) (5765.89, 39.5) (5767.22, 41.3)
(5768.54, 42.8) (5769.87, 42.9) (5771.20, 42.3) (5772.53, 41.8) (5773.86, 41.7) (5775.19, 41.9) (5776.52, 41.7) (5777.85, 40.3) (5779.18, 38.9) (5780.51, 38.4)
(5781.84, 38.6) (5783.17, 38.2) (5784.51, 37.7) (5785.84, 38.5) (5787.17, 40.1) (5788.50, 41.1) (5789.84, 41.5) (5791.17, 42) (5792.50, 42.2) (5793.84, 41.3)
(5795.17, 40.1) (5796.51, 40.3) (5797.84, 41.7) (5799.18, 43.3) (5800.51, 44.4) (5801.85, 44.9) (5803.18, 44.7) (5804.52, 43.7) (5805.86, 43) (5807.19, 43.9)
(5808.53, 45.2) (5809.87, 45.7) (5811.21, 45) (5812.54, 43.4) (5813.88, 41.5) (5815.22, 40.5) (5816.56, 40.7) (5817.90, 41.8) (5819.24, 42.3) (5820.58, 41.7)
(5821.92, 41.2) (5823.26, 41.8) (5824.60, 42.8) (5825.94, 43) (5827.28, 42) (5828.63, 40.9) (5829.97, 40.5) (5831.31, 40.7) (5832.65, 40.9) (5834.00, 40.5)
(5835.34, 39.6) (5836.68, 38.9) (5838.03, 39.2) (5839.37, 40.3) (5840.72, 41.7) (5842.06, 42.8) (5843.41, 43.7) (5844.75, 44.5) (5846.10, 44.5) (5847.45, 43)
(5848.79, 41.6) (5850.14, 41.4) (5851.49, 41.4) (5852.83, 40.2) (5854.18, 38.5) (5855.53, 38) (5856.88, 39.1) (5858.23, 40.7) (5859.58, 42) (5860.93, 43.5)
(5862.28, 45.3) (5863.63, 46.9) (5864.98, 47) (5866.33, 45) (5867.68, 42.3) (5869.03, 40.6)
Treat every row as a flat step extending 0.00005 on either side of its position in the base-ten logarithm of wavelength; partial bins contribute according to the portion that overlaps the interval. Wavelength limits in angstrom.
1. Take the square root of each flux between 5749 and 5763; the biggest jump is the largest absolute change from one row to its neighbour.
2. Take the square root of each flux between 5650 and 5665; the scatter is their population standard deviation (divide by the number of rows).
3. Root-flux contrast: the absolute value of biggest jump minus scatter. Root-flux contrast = 0.02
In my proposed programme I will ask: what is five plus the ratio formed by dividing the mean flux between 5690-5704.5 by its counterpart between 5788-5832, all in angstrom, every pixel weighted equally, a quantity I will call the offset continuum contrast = 6.001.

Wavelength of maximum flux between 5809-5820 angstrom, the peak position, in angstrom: 5809.87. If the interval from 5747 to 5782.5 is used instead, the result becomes 5747.33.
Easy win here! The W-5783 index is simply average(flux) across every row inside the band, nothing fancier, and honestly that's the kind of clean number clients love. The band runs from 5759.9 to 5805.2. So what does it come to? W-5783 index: 41.2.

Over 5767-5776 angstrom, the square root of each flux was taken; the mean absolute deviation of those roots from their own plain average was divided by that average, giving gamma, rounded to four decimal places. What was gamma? 0.0058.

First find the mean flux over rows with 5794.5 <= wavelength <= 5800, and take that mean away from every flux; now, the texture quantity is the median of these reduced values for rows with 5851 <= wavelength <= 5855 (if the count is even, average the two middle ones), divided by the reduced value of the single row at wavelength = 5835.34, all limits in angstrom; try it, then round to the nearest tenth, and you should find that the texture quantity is 0.7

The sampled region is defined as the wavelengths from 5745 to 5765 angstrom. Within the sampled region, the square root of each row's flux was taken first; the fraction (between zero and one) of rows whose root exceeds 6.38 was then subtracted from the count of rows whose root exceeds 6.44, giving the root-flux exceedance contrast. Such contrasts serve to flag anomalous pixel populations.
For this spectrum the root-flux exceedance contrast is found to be 4.5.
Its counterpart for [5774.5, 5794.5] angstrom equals 4.5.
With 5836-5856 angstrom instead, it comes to 6.4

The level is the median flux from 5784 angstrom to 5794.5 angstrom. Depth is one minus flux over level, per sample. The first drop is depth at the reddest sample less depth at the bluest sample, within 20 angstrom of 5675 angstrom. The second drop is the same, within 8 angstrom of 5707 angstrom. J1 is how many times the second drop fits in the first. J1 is -9.5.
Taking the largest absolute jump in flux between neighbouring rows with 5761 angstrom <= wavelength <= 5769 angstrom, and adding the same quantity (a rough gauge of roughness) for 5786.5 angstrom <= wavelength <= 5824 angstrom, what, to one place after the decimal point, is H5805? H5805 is 3.7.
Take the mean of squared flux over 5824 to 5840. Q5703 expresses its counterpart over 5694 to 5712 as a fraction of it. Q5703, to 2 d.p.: 0.99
